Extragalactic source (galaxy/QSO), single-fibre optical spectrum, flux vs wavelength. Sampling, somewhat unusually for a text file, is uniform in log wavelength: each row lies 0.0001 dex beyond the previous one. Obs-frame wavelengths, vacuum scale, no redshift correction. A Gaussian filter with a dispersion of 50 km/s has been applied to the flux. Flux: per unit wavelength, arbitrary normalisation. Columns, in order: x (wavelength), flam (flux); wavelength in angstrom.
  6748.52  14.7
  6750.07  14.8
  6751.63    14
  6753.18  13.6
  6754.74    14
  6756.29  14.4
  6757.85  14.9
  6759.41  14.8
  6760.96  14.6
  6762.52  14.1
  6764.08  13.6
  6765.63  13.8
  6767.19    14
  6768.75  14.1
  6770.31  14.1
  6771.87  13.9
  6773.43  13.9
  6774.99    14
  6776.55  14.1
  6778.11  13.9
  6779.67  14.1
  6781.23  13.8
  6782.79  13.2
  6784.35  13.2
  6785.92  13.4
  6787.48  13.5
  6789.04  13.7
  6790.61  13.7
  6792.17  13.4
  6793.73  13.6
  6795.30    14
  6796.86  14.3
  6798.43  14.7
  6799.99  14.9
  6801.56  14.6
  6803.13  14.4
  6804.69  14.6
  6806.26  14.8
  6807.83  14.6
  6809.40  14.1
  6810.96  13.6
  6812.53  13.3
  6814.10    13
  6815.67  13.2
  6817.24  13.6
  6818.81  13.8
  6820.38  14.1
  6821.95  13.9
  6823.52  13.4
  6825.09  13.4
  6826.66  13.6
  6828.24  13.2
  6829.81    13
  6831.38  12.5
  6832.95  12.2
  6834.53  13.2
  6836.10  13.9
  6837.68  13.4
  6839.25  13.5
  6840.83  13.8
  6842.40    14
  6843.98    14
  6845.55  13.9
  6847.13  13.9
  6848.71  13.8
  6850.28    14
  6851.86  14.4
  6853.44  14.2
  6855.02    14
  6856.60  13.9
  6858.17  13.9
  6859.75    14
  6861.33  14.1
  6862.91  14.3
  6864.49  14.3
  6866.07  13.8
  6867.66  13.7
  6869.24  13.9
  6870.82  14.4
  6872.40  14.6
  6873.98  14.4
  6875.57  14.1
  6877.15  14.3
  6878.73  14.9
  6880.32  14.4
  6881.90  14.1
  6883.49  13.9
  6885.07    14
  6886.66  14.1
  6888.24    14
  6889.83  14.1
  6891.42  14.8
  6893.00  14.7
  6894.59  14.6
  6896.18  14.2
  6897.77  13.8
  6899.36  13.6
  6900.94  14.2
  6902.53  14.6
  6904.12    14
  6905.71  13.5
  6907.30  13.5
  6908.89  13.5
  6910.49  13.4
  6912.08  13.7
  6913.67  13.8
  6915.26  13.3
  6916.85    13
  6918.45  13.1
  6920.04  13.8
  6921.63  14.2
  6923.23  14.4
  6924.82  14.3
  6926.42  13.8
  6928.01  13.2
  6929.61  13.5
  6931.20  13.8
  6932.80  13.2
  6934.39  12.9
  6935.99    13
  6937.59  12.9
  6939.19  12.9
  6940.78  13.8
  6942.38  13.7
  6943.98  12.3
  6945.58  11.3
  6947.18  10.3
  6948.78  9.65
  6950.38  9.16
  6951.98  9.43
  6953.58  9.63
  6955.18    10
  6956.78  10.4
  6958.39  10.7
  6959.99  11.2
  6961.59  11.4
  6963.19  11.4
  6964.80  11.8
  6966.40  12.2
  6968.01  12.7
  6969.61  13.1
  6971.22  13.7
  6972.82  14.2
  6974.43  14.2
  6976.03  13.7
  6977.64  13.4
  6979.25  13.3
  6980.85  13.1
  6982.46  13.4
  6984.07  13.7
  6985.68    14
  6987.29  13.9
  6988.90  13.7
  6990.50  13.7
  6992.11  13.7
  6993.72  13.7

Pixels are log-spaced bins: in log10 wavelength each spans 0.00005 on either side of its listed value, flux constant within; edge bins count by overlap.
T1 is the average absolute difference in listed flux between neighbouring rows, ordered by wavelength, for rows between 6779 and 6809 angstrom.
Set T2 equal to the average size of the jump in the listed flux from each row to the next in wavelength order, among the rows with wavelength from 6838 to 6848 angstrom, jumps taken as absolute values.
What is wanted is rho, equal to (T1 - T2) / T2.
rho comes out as 1.0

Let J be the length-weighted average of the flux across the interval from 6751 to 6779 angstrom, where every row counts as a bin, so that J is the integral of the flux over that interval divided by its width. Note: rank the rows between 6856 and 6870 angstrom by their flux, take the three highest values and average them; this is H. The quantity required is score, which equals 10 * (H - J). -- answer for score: 1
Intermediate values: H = 14.2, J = 14.1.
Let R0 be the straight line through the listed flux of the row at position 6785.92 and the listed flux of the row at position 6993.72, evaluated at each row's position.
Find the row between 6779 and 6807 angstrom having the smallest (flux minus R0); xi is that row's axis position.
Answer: 6784.35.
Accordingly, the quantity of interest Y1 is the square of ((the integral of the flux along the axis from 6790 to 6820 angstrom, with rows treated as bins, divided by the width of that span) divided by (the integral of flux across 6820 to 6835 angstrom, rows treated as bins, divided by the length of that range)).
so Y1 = 1.12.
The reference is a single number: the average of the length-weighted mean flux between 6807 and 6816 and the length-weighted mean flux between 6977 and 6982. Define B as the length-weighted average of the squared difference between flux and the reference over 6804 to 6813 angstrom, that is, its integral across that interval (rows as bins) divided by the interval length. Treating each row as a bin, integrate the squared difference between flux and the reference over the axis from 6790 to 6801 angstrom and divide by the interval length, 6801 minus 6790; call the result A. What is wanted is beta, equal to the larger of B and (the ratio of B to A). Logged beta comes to 1.2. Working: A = 0.7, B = 0.8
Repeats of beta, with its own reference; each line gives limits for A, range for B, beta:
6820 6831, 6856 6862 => 1.8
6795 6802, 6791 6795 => 0.0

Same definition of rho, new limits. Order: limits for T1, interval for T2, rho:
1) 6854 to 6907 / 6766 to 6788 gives 0.7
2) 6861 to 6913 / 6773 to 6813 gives 0.1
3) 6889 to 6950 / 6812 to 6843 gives 0.2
